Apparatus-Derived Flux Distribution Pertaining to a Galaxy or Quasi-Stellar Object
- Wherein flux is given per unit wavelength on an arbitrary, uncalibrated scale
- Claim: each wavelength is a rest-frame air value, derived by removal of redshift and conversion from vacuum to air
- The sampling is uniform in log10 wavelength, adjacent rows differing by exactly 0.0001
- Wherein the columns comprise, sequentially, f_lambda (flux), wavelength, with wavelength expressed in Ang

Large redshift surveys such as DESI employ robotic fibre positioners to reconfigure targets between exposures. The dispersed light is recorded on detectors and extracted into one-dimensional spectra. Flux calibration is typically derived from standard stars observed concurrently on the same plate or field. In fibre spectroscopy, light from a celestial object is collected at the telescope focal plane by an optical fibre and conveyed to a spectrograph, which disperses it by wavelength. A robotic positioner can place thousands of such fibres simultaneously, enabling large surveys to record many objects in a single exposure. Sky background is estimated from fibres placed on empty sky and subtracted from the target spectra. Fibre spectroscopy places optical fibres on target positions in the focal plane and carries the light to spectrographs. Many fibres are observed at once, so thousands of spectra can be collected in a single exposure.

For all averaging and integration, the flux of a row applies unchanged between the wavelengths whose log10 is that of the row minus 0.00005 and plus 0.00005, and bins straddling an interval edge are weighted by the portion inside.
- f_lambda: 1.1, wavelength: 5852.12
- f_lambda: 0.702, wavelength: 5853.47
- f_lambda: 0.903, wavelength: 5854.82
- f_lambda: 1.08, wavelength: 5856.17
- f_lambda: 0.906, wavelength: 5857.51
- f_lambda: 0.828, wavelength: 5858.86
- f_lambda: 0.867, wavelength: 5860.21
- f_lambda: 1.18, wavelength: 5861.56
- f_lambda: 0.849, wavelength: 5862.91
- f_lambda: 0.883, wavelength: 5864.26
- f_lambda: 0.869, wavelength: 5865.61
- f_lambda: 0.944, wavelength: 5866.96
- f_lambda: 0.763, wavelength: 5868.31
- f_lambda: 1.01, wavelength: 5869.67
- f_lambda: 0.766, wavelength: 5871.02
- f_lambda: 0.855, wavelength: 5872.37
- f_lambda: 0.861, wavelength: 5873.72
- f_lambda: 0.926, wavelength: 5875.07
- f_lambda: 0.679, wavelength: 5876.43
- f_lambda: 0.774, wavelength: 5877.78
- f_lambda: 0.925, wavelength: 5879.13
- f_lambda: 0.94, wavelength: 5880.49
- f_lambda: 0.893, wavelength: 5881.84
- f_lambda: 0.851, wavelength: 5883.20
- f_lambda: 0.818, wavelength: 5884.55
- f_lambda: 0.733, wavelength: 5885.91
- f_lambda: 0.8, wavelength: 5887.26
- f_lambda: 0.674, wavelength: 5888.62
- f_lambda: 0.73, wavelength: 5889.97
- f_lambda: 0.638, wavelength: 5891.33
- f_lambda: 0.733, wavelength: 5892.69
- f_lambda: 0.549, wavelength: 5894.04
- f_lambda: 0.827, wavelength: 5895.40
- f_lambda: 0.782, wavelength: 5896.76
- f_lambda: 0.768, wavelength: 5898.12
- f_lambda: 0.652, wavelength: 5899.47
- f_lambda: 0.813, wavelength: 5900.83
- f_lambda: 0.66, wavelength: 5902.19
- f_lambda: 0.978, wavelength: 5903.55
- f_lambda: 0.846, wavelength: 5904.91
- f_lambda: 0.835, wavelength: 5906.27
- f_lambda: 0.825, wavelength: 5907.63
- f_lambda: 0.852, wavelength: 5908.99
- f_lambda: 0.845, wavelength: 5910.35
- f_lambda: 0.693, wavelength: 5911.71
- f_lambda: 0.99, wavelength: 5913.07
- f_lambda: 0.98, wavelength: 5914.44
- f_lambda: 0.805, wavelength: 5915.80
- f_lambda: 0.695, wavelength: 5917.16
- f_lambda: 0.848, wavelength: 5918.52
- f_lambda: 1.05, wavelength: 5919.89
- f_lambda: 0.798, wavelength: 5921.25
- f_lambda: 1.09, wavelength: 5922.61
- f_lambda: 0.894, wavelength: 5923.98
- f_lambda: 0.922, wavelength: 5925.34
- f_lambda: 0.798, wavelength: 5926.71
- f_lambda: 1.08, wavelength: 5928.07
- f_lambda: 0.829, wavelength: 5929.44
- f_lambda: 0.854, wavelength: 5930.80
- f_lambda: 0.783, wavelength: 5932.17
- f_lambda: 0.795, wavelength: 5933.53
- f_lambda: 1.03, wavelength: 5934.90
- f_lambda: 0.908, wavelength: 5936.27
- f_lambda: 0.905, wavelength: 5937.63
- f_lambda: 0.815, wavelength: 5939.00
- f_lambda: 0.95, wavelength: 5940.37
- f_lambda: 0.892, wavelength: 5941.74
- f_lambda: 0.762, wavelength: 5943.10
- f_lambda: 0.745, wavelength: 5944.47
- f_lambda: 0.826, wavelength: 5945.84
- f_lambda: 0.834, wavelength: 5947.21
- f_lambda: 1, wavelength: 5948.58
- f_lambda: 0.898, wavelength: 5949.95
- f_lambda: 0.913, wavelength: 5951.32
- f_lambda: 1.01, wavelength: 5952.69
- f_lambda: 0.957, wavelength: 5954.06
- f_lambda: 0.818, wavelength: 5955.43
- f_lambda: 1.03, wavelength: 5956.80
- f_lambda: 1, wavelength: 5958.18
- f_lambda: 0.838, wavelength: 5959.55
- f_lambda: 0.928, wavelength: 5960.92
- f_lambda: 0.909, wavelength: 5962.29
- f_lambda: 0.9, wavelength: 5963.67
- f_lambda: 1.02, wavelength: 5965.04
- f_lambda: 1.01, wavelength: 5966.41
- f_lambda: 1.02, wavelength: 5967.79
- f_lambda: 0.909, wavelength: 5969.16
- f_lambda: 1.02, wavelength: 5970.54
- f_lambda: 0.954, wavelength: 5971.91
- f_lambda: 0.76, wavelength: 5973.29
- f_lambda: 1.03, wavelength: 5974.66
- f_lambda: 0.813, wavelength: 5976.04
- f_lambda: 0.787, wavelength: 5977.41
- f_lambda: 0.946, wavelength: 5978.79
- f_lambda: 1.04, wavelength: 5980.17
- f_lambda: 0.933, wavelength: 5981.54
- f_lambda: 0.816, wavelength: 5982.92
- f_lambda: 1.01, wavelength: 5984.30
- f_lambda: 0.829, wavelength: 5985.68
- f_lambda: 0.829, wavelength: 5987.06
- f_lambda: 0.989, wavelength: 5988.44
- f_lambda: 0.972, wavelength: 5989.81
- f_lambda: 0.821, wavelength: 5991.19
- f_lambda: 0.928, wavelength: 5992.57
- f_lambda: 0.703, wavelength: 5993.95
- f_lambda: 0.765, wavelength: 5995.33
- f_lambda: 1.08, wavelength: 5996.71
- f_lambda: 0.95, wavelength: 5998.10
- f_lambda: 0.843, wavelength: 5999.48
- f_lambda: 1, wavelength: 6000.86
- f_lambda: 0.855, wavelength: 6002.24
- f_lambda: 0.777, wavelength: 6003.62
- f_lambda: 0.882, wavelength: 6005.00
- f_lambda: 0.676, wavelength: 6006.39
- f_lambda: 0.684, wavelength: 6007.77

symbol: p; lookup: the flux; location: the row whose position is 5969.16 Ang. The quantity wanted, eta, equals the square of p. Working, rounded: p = 0.909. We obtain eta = 0.8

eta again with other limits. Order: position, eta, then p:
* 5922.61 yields 1.2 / 1.09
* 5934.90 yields 1.1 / 1.03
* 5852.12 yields 1.2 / 1.1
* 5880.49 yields 0.9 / 0.94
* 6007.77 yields 0.5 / 0.684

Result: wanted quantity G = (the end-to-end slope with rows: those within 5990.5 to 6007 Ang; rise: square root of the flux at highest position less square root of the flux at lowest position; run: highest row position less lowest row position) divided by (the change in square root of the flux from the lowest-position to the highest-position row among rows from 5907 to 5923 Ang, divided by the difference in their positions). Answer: -0.6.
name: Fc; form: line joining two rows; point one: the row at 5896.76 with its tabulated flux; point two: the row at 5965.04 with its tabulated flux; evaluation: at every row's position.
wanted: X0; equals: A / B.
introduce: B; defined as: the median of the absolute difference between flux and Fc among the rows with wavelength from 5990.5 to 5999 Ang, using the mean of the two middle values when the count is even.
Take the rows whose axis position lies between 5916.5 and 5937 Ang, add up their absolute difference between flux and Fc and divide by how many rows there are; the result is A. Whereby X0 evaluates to 0.4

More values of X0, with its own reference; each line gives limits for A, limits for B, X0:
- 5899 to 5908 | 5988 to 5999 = 0.4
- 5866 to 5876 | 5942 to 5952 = 1.5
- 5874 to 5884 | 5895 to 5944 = 2.5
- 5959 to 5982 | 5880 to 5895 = 1.4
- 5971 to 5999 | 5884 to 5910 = 5.4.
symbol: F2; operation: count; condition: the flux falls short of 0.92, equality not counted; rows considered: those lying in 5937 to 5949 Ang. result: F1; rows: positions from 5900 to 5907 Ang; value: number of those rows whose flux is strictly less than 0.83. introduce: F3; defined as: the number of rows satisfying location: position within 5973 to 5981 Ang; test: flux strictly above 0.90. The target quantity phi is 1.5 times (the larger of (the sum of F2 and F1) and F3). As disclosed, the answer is 13.5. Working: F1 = 2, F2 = 7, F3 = 3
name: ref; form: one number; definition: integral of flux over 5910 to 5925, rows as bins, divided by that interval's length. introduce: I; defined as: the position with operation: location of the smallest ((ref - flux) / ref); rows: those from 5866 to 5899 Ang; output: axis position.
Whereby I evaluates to 5869.67 Ang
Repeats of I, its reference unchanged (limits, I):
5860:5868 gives 5861.56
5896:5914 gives 5913.07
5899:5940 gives 5922.61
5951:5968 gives 5956.80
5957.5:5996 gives 5980.17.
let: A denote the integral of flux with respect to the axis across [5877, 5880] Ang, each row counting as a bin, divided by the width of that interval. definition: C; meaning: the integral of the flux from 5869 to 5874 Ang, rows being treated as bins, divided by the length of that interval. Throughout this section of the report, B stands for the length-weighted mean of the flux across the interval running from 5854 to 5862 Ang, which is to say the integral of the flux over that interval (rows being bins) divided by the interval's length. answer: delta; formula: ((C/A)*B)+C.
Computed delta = 1.85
